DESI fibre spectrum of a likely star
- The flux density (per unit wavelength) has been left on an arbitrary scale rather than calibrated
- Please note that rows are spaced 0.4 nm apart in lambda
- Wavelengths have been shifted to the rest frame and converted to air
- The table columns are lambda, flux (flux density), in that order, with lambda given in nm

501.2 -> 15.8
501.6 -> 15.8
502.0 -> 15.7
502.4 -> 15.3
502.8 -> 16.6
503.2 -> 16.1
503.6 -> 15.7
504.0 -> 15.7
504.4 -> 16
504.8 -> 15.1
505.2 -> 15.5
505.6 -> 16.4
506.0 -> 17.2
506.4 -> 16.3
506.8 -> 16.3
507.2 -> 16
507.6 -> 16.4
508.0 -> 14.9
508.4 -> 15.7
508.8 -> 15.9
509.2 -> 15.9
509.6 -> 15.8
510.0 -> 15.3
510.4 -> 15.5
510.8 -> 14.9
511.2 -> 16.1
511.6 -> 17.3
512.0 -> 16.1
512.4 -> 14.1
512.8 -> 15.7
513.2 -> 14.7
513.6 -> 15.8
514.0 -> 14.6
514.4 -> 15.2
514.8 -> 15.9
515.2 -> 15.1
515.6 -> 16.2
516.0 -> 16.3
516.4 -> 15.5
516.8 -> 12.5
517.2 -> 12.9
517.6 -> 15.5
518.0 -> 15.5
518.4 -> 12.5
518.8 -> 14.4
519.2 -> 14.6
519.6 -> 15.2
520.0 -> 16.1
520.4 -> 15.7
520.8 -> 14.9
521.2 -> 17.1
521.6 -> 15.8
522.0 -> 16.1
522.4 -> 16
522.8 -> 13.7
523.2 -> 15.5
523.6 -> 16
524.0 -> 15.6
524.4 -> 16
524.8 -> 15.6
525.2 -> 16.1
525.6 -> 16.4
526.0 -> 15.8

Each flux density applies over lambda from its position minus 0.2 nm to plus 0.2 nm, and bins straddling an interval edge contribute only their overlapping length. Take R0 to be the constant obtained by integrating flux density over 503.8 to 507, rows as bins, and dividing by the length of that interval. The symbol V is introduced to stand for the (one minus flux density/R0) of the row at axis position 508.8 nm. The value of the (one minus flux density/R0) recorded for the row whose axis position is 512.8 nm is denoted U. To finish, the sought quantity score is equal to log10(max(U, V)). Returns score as -1.65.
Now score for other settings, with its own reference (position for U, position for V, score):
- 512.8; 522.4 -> -1.65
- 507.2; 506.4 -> -2.41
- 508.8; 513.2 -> -1.07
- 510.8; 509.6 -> -1.14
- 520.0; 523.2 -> -1.46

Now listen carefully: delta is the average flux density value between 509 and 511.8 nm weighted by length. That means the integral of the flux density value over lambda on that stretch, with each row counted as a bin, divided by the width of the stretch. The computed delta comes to 15.8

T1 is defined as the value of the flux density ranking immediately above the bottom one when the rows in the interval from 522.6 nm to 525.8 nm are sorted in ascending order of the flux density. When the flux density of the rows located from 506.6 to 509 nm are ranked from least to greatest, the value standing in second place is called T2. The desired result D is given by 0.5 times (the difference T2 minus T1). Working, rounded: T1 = 15.5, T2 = 15.7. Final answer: 0.1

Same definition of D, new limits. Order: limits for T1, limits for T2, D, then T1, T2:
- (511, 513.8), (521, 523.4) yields 0.4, 14.7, 15.5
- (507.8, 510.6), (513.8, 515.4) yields -0.1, 15.3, 15.1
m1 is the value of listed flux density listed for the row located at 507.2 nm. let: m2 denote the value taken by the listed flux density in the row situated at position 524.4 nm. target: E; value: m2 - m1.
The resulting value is 0.0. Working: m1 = 16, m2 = 16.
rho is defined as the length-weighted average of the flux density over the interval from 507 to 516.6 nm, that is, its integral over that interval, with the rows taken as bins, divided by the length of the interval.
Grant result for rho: 15.6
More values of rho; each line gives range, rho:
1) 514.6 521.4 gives 15.1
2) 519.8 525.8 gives 15.8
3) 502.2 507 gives 16.0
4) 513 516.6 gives 15.5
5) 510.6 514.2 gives 15.5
